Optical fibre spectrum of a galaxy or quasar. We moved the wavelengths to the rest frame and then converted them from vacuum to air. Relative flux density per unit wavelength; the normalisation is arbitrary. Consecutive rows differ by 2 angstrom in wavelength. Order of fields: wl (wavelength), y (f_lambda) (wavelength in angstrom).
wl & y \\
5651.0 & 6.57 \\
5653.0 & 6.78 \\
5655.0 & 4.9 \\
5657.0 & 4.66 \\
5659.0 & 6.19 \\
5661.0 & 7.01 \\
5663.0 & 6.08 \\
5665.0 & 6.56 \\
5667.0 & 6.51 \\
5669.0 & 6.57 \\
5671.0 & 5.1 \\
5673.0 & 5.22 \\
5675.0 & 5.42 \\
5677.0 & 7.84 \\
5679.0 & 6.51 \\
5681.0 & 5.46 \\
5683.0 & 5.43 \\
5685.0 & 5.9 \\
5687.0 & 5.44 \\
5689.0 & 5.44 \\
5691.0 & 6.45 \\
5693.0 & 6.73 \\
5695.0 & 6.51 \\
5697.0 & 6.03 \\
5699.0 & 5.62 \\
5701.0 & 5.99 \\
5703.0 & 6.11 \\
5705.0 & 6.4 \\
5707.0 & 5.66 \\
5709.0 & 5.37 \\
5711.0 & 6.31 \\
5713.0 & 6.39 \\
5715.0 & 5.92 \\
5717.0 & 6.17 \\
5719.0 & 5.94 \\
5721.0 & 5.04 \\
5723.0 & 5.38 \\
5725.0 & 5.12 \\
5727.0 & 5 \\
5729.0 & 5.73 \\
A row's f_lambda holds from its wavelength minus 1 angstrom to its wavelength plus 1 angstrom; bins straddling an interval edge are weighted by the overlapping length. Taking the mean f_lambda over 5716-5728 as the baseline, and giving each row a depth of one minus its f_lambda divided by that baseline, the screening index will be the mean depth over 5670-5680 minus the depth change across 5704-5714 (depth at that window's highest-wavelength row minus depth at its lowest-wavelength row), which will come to -0.11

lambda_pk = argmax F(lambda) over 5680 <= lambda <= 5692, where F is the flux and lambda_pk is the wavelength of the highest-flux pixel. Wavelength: 5691.0 angstrom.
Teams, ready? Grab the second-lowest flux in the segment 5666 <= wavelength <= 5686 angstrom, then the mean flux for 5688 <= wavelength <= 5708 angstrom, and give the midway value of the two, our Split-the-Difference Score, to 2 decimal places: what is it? 5.66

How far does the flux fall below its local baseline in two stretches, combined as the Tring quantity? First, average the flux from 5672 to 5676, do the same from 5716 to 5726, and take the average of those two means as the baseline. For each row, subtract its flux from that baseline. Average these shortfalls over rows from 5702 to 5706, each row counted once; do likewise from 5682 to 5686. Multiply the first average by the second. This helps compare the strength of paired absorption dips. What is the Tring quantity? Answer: 0.20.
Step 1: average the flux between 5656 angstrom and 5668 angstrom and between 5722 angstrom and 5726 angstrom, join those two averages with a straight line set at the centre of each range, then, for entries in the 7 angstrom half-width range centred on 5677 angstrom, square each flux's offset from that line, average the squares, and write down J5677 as 0.87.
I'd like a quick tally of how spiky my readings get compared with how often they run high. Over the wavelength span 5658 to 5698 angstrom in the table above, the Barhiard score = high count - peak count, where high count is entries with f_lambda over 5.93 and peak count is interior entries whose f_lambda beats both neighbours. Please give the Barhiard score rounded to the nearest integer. 6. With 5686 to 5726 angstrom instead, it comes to 6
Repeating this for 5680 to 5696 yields 1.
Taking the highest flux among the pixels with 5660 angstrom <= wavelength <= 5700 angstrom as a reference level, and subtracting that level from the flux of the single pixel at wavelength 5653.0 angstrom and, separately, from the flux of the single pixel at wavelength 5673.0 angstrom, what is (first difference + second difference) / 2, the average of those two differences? -1.84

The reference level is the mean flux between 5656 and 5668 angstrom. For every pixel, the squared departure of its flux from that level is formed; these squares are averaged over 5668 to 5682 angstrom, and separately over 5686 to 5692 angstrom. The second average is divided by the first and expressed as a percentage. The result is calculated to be 43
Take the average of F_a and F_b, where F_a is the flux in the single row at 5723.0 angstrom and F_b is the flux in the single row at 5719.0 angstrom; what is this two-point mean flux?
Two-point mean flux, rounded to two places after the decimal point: 5.66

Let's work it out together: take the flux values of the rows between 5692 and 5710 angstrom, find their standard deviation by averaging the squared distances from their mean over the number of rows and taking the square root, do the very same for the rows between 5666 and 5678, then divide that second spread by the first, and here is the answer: 2.30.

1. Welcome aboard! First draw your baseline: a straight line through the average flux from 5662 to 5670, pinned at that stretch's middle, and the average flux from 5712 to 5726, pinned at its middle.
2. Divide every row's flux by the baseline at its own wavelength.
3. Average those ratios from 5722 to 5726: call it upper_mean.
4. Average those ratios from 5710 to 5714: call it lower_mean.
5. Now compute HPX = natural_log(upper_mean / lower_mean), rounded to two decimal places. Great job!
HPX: -0.16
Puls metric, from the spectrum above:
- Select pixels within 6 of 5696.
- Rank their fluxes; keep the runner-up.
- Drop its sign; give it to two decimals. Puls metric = 6.51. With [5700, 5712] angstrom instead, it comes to 6.31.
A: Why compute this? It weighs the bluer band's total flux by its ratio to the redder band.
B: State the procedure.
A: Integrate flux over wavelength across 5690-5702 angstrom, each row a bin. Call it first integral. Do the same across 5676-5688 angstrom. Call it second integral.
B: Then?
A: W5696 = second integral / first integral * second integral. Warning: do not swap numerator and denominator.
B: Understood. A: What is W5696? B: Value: 71.7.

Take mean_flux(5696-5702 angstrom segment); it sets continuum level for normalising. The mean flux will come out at 5.9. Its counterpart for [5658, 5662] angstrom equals 6.6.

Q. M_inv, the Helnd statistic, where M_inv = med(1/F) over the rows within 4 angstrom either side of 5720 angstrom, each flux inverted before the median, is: 0.177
